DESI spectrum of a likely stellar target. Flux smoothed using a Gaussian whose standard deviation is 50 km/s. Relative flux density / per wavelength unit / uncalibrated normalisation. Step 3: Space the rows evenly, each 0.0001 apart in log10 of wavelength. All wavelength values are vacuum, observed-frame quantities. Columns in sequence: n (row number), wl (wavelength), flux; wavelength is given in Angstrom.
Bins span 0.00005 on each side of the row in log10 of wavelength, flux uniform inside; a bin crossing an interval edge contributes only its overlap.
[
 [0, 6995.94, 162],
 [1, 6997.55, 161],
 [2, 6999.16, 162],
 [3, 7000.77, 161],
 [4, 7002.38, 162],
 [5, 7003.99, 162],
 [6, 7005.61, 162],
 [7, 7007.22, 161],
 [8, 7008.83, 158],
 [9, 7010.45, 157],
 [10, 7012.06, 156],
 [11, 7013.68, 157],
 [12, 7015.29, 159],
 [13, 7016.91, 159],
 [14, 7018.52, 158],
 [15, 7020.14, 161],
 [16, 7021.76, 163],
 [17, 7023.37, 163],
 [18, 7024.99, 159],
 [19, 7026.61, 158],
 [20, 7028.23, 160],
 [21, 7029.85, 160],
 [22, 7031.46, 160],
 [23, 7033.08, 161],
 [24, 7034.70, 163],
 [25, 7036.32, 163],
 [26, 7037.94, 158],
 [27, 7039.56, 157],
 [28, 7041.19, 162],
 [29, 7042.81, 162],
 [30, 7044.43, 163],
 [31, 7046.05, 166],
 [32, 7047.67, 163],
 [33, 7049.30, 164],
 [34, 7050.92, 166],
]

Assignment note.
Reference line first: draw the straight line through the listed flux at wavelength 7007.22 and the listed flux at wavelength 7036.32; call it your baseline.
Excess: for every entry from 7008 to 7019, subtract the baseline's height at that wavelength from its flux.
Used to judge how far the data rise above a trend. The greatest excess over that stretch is -2.6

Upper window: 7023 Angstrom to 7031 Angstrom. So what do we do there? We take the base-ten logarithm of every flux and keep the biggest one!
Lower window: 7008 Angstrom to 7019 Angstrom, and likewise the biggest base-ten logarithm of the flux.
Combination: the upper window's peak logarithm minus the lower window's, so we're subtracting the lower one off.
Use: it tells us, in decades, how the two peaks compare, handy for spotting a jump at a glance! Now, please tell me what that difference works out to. 0.011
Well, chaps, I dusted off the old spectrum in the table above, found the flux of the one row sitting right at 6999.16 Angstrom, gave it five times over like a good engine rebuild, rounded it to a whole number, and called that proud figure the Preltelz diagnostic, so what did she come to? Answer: 810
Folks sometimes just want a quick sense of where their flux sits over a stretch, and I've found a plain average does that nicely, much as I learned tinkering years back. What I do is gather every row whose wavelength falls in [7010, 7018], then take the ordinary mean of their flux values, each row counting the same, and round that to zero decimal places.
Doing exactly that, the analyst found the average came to 158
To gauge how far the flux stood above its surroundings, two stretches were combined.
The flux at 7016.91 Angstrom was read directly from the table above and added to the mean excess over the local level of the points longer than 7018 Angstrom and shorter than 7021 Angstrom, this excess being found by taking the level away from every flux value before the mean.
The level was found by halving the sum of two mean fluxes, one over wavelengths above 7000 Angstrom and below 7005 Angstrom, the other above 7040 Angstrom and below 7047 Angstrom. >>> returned 156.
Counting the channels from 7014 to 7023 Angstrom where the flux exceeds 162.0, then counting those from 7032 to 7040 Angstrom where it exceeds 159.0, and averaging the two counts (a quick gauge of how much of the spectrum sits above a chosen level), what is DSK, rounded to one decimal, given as 2.0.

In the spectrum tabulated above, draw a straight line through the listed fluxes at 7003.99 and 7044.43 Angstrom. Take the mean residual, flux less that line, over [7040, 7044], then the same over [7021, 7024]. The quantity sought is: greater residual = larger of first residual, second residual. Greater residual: 0.5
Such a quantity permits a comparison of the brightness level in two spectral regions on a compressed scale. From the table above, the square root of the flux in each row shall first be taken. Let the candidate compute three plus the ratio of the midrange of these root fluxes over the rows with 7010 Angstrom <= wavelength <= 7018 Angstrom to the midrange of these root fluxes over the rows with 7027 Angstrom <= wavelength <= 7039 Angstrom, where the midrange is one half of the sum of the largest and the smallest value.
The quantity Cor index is 3.99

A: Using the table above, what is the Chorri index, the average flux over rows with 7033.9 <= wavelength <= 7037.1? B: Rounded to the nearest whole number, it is 163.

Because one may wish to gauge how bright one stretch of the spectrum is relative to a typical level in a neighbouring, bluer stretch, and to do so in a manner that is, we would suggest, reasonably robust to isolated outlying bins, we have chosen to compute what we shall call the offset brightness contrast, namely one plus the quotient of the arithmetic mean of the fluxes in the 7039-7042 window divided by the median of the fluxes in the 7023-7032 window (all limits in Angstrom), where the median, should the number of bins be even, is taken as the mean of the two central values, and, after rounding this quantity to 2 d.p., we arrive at 2.00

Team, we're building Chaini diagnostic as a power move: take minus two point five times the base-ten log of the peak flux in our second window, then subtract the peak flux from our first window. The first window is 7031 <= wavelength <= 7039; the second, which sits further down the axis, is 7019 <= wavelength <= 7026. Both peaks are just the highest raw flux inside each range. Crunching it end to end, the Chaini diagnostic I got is -169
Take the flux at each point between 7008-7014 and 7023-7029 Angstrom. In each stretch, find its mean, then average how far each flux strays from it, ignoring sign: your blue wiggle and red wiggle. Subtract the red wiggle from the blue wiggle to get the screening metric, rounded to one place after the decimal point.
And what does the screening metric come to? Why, -1.0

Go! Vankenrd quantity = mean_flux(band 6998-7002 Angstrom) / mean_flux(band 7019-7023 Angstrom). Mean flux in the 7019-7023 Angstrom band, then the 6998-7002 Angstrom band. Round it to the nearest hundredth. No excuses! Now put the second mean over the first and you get 1.00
